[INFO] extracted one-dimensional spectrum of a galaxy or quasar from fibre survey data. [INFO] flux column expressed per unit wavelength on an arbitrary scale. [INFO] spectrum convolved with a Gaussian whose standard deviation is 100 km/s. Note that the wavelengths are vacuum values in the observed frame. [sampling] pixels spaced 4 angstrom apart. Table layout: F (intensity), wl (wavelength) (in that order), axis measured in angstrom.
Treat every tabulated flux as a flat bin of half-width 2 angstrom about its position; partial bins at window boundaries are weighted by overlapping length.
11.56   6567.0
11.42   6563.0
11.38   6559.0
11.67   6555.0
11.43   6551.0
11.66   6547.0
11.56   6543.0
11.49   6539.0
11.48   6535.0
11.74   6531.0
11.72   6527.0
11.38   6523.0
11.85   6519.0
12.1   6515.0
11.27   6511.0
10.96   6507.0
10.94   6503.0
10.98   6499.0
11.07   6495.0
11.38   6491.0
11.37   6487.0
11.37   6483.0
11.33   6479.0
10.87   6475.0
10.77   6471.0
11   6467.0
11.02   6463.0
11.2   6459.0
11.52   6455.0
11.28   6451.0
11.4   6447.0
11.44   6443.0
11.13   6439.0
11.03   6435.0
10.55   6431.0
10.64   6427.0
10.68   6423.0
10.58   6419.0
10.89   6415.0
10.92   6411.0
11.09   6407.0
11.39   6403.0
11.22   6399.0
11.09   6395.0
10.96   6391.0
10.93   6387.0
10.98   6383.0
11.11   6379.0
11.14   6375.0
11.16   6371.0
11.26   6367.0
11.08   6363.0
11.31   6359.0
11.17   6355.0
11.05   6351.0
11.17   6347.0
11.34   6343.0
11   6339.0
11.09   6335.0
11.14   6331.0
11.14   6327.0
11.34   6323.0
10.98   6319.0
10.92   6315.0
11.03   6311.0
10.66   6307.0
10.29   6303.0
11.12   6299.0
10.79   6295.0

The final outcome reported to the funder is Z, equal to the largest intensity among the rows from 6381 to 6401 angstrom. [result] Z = 11.22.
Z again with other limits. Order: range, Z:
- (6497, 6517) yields 12.1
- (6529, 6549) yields 11.74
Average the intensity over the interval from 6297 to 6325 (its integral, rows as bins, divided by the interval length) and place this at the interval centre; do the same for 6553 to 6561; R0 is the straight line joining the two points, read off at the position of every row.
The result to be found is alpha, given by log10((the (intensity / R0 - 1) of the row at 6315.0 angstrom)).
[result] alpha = -3.41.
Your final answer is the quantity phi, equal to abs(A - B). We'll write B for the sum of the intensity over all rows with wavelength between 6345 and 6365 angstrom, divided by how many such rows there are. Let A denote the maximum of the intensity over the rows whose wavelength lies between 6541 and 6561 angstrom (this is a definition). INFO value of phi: 0.51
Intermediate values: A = 11.67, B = 11.16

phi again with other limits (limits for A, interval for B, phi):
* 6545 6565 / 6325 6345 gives 0.53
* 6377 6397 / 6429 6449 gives 0.00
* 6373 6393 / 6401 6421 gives 0.17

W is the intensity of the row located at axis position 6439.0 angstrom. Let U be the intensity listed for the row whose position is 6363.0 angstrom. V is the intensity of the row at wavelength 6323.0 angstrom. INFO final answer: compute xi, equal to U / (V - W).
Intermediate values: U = 11.08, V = 11.34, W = 11.13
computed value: 53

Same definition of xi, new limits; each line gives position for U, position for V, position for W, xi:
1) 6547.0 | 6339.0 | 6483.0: -32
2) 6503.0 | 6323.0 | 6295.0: 20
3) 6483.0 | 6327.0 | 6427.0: 23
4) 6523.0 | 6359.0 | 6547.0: -33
